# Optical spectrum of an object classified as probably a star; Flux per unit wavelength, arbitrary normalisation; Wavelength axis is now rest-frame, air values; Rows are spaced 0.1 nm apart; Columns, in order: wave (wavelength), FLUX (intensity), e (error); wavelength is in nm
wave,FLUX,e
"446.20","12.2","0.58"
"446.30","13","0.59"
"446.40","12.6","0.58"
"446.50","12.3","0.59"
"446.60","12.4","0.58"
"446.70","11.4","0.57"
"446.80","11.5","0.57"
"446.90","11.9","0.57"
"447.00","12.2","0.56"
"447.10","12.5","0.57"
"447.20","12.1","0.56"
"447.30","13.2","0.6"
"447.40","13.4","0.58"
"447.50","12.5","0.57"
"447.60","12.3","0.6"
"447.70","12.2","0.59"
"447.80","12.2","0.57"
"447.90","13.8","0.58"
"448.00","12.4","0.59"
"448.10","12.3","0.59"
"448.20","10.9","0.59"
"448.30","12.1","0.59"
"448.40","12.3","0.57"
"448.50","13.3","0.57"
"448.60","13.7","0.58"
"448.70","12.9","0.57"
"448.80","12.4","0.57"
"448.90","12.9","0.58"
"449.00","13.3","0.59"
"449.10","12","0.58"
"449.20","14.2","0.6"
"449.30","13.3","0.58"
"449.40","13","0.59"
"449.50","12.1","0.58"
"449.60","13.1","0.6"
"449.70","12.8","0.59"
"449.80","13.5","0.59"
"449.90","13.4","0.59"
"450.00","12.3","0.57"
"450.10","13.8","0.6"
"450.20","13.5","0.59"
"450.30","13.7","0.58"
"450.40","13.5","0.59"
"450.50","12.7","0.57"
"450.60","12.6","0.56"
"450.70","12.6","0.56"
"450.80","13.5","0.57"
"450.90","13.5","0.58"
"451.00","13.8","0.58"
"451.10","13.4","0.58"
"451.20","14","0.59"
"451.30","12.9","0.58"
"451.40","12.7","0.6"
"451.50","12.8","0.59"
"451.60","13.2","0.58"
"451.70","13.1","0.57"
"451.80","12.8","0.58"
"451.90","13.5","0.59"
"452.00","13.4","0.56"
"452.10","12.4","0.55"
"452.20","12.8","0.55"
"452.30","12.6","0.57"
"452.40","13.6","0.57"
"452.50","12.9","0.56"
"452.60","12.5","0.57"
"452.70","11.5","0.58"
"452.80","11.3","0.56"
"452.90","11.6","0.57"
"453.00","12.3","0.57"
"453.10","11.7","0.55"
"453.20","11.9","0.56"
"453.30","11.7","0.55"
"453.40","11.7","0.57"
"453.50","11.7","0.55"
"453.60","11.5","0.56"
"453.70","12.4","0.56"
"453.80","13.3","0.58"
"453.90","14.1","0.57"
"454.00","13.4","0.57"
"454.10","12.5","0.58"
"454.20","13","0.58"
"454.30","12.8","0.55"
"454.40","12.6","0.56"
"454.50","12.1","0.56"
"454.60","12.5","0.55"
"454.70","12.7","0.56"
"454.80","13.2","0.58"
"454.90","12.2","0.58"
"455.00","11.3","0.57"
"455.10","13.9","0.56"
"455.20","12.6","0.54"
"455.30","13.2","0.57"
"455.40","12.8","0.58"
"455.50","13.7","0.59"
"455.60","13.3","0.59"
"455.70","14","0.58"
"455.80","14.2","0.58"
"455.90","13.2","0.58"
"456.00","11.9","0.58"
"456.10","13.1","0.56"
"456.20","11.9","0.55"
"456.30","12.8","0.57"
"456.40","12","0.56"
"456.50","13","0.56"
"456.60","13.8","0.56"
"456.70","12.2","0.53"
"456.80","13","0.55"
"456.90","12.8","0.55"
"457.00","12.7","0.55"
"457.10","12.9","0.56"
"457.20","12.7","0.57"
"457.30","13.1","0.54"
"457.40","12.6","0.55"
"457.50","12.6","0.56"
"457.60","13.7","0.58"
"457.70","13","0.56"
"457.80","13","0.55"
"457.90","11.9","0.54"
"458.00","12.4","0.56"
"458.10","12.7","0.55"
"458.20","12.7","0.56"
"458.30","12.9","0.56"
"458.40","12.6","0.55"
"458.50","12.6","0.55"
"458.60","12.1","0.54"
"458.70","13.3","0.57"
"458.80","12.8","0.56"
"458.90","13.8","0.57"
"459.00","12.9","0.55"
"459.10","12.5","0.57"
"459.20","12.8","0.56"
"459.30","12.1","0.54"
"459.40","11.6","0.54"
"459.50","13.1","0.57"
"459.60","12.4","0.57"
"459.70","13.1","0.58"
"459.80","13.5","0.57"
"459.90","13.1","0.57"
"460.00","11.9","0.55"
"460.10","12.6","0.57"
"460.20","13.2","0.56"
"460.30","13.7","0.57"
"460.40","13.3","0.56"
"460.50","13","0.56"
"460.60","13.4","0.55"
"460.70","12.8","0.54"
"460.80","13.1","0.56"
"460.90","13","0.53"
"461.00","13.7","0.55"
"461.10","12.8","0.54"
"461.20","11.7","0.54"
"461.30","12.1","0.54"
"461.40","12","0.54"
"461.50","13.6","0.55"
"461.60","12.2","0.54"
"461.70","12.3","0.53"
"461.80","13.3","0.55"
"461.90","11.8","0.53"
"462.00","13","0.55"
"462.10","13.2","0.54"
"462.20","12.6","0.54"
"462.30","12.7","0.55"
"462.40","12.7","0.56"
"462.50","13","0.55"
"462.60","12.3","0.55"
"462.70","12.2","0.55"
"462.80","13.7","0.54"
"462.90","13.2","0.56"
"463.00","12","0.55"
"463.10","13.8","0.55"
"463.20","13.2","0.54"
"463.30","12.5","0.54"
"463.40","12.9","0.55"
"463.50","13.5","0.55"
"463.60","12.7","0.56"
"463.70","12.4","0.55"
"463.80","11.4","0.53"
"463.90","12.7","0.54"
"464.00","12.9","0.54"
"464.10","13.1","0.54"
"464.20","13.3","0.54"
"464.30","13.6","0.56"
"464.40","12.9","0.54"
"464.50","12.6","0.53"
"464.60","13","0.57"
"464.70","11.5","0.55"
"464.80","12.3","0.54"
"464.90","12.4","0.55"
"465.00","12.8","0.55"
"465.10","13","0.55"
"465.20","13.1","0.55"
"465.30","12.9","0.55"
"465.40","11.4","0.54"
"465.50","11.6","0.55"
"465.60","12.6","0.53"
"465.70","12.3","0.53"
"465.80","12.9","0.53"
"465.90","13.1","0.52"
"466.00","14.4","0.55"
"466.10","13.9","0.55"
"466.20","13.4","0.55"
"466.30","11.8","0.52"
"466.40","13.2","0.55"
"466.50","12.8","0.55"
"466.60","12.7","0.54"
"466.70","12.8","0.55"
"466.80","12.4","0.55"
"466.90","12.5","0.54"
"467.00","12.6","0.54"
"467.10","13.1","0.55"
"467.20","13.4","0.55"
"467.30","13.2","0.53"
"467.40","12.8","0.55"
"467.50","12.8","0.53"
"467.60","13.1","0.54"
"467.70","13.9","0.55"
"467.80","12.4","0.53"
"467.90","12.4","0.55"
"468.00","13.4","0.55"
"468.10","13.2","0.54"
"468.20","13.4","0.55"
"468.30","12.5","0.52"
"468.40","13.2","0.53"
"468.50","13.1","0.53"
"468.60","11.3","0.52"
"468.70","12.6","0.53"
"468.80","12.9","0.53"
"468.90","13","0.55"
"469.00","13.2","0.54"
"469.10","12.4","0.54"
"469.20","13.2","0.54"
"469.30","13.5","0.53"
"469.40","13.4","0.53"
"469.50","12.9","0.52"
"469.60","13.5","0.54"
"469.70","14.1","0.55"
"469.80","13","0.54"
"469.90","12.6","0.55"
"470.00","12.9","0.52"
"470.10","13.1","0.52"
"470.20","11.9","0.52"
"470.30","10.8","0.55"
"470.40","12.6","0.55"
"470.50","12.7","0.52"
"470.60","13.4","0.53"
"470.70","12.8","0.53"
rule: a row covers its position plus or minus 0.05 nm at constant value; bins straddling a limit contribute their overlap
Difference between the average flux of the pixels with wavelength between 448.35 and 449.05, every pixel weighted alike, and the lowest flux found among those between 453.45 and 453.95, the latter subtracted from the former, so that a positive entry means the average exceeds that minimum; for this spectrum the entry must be 1.5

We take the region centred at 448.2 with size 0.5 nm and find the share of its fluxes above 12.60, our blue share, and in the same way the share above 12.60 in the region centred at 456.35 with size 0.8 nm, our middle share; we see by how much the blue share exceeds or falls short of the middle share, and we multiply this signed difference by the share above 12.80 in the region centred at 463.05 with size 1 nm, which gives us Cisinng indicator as -0.30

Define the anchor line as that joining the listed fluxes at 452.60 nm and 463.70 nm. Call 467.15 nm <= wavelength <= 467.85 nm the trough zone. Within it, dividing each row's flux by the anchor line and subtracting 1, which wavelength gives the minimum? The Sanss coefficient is 467.80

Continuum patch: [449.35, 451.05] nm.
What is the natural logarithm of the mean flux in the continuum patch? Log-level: 2.58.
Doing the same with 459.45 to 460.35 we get 2.56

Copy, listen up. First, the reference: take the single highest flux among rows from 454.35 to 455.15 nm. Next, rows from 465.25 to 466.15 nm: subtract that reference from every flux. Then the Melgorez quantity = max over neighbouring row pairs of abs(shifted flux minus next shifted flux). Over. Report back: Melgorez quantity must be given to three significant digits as 1.50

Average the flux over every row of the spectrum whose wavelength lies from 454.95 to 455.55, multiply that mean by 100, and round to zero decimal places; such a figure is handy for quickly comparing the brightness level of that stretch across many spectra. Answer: 1292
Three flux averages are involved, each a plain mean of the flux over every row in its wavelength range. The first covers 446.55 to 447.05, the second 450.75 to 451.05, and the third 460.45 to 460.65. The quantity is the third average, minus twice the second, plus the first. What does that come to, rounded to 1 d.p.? -2.1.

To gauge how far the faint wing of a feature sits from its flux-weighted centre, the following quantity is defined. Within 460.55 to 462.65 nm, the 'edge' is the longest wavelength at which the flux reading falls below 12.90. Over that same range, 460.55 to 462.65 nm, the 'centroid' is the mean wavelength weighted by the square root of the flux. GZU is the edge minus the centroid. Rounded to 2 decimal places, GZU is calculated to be 1.00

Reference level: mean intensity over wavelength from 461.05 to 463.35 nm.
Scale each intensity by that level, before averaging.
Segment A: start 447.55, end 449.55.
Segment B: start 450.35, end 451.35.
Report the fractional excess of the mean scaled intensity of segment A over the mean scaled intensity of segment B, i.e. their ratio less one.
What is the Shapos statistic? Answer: -0.043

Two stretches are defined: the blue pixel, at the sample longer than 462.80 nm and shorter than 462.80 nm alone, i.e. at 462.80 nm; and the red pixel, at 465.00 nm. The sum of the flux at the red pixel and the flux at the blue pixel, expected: 26.5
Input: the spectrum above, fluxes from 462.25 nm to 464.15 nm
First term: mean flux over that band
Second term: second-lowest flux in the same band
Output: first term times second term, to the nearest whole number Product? 153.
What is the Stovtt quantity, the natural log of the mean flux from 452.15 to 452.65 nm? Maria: 2.56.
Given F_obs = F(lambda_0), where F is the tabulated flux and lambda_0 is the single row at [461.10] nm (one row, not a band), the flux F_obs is 12.8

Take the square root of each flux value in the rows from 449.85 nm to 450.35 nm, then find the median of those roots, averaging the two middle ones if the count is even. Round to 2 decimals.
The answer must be 3.67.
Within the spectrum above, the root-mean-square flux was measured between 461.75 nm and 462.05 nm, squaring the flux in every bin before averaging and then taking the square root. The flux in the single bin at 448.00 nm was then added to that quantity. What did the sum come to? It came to 25.1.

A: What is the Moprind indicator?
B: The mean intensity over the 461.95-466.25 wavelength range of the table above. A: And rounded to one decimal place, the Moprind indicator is 12.8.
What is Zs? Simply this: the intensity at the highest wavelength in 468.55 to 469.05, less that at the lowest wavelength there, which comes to 1.90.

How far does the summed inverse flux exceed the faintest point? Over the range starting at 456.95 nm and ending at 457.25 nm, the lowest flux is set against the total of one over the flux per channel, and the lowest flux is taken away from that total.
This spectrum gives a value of -12.5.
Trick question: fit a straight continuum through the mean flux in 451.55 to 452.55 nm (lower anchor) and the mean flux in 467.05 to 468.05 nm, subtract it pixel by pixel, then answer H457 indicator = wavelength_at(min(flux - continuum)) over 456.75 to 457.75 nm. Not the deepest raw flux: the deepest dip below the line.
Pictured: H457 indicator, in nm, 457.50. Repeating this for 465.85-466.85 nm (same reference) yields 466.30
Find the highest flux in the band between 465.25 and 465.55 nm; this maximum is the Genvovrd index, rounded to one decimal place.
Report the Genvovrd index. 12.9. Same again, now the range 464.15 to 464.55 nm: 13.6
